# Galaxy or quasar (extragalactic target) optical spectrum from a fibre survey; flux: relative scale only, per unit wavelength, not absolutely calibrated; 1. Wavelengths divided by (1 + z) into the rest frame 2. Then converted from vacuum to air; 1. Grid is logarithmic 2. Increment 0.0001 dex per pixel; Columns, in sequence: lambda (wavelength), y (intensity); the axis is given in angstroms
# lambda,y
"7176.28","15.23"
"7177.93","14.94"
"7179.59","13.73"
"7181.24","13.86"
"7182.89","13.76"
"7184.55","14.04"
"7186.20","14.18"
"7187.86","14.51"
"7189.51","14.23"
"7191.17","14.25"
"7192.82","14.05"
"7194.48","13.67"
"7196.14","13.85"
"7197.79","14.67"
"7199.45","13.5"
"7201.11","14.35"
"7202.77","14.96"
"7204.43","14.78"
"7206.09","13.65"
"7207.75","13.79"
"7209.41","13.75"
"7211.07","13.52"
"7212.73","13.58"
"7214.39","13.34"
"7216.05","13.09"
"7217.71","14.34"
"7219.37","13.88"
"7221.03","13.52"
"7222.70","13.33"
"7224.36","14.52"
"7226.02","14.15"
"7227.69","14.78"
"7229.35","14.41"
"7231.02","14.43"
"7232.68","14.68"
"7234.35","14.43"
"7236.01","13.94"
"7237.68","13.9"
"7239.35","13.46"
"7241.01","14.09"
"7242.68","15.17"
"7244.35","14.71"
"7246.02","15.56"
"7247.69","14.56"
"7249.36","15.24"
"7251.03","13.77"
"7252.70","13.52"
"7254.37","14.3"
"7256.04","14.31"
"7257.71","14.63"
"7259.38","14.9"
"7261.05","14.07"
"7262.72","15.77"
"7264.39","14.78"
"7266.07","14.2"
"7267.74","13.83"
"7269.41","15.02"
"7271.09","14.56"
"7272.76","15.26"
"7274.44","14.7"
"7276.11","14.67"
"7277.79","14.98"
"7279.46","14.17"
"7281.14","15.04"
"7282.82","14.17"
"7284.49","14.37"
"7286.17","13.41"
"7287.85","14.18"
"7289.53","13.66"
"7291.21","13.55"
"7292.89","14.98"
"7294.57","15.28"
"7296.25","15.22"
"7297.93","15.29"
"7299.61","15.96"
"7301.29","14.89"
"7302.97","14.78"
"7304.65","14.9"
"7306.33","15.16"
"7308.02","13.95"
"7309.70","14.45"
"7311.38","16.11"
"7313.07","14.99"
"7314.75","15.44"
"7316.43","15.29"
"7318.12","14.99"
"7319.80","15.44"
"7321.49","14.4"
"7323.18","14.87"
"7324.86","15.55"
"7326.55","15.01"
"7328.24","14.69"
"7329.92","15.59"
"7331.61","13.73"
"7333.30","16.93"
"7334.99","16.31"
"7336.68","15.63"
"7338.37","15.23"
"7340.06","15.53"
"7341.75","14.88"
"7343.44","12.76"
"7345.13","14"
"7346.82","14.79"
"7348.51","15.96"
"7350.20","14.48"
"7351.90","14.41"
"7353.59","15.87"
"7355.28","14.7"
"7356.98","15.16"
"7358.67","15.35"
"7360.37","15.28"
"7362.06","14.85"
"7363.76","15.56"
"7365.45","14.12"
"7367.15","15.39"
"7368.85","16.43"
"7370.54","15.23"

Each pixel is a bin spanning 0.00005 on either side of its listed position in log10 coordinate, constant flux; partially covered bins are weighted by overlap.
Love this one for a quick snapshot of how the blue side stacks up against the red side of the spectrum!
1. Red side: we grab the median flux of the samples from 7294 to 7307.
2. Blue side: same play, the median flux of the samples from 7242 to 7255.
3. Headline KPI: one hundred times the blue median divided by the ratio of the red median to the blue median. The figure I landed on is 1410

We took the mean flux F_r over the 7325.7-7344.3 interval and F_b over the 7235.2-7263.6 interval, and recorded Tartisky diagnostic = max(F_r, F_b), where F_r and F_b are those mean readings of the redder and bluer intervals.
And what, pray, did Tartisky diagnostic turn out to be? 15.1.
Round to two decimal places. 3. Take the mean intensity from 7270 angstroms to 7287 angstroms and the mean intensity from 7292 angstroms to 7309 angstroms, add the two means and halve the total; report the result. 14.79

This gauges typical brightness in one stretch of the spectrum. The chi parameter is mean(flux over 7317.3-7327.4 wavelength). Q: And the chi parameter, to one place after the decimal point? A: 15.0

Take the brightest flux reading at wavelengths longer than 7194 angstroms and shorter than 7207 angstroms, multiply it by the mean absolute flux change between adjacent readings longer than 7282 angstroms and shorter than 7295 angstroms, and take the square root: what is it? 3.03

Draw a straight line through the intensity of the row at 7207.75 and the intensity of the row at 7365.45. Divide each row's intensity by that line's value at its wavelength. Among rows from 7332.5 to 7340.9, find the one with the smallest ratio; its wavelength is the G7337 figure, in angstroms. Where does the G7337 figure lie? 7338.37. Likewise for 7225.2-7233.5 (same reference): 7226.02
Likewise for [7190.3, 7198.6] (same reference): 7194.48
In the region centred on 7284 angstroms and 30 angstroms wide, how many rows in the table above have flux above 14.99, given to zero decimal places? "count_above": 6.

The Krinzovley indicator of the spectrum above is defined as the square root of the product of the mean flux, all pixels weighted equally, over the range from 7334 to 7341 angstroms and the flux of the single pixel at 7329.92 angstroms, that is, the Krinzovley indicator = 15.6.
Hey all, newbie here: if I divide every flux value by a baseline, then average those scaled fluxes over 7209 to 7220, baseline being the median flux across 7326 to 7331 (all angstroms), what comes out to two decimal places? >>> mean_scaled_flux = 0.91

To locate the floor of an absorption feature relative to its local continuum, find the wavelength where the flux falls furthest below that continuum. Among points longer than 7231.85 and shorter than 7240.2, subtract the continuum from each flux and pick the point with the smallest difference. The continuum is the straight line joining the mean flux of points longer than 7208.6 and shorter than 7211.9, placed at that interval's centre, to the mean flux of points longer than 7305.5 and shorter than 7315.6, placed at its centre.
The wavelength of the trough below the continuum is 7239.35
